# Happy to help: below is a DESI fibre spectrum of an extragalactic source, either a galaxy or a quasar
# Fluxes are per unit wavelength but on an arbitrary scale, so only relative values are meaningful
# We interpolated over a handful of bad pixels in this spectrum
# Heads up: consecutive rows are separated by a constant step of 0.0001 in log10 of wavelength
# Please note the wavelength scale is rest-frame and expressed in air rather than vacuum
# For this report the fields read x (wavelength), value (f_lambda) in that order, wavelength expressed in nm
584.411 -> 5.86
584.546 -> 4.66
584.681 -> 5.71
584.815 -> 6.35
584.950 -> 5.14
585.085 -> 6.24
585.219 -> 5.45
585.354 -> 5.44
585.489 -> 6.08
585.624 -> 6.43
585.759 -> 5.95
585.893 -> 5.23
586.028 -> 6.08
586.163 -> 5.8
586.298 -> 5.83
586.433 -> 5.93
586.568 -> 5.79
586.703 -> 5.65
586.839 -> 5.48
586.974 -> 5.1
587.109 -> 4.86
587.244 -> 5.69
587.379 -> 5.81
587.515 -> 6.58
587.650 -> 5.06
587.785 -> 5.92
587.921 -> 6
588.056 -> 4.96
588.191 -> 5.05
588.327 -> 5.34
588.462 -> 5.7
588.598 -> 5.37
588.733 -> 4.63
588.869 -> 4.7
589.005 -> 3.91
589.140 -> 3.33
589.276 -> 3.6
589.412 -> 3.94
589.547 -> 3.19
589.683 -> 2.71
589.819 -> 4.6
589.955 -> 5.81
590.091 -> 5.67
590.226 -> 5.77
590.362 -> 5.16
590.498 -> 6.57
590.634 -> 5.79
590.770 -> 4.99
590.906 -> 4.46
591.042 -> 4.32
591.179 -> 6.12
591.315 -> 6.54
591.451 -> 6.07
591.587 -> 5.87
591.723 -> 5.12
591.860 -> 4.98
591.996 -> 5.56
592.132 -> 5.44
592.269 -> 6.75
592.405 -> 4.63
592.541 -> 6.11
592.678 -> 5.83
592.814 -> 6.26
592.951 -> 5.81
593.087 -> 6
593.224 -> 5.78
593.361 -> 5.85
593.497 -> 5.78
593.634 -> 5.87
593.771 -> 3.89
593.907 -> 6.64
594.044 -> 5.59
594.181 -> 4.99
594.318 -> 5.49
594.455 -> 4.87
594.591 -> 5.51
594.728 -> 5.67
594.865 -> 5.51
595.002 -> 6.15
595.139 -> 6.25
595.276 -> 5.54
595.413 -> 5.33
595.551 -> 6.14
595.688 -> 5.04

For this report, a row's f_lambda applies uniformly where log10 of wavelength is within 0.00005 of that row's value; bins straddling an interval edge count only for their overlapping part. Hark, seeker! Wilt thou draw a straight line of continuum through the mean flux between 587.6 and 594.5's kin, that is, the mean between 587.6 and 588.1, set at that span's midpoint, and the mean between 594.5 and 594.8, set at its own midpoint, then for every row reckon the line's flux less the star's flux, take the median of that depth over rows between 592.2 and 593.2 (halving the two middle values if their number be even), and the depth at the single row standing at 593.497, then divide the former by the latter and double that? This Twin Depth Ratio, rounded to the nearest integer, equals 4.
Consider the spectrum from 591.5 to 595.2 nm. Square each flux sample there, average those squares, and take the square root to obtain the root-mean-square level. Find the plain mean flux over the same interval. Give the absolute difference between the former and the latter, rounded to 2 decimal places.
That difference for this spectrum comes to 0.03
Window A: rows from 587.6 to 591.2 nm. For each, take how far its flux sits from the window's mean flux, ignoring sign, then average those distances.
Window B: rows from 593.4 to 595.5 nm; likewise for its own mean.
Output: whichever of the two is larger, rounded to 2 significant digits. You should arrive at 0.79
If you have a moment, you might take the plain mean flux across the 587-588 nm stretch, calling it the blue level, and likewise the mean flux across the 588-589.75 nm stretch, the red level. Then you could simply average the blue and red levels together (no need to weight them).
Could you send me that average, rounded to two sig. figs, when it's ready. 5.0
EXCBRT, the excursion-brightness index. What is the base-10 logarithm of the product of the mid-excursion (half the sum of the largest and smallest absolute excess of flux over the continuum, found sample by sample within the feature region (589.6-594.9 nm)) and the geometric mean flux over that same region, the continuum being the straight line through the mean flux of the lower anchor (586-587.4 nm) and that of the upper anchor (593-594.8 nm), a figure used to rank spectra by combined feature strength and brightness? 0.89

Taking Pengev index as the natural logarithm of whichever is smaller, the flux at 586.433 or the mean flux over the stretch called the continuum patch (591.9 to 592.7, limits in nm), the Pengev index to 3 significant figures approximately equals 1.74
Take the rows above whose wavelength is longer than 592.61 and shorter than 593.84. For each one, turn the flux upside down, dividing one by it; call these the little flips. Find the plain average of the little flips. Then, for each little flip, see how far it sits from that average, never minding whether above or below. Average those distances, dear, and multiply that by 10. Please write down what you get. 0.17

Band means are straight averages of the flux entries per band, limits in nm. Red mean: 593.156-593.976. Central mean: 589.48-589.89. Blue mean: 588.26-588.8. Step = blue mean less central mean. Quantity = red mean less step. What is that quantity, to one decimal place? 3.9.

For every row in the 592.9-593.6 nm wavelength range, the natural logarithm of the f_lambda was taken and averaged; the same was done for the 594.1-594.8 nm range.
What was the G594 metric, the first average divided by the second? 1.06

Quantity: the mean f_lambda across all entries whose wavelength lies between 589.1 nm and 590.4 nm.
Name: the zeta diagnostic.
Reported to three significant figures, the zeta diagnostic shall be 4.38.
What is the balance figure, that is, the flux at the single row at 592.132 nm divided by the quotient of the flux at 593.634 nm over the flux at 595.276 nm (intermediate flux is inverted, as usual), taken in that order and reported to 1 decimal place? 5.1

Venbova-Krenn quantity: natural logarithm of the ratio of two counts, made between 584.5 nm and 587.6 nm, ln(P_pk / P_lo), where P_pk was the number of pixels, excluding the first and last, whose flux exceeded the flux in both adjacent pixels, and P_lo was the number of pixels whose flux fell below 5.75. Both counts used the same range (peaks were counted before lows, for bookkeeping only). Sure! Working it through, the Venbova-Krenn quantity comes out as -0.79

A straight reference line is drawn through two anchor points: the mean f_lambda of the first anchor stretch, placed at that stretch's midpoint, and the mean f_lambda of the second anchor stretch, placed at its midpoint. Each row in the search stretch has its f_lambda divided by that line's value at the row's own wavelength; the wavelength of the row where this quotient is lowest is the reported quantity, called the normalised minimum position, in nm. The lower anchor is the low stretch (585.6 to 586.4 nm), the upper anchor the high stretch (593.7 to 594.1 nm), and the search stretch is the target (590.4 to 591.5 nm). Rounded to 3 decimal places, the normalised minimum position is 591.042 nm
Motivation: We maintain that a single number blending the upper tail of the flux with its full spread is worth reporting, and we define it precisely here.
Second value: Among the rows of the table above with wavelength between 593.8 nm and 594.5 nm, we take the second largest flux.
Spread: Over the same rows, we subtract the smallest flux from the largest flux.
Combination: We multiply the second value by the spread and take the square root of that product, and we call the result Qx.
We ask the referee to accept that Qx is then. 3.15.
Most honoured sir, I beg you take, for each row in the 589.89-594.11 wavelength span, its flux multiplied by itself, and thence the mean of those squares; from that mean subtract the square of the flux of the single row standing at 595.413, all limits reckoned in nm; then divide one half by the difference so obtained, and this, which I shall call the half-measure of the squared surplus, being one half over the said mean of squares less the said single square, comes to 0.13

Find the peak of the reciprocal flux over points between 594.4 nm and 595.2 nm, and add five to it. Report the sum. 5.21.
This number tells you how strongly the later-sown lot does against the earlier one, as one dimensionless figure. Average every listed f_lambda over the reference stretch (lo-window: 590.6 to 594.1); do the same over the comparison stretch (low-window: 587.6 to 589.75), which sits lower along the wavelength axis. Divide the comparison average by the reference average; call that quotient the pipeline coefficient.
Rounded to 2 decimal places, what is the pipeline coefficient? 0.82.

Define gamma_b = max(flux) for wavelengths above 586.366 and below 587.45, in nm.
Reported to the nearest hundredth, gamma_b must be 5.93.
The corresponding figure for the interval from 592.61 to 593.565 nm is 6.26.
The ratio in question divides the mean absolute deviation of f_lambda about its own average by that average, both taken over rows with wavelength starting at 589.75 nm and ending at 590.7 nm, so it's 0.076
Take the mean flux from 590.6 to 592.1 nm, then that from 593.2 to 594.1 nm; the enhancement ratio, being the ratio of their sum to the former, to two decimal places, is 2.04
